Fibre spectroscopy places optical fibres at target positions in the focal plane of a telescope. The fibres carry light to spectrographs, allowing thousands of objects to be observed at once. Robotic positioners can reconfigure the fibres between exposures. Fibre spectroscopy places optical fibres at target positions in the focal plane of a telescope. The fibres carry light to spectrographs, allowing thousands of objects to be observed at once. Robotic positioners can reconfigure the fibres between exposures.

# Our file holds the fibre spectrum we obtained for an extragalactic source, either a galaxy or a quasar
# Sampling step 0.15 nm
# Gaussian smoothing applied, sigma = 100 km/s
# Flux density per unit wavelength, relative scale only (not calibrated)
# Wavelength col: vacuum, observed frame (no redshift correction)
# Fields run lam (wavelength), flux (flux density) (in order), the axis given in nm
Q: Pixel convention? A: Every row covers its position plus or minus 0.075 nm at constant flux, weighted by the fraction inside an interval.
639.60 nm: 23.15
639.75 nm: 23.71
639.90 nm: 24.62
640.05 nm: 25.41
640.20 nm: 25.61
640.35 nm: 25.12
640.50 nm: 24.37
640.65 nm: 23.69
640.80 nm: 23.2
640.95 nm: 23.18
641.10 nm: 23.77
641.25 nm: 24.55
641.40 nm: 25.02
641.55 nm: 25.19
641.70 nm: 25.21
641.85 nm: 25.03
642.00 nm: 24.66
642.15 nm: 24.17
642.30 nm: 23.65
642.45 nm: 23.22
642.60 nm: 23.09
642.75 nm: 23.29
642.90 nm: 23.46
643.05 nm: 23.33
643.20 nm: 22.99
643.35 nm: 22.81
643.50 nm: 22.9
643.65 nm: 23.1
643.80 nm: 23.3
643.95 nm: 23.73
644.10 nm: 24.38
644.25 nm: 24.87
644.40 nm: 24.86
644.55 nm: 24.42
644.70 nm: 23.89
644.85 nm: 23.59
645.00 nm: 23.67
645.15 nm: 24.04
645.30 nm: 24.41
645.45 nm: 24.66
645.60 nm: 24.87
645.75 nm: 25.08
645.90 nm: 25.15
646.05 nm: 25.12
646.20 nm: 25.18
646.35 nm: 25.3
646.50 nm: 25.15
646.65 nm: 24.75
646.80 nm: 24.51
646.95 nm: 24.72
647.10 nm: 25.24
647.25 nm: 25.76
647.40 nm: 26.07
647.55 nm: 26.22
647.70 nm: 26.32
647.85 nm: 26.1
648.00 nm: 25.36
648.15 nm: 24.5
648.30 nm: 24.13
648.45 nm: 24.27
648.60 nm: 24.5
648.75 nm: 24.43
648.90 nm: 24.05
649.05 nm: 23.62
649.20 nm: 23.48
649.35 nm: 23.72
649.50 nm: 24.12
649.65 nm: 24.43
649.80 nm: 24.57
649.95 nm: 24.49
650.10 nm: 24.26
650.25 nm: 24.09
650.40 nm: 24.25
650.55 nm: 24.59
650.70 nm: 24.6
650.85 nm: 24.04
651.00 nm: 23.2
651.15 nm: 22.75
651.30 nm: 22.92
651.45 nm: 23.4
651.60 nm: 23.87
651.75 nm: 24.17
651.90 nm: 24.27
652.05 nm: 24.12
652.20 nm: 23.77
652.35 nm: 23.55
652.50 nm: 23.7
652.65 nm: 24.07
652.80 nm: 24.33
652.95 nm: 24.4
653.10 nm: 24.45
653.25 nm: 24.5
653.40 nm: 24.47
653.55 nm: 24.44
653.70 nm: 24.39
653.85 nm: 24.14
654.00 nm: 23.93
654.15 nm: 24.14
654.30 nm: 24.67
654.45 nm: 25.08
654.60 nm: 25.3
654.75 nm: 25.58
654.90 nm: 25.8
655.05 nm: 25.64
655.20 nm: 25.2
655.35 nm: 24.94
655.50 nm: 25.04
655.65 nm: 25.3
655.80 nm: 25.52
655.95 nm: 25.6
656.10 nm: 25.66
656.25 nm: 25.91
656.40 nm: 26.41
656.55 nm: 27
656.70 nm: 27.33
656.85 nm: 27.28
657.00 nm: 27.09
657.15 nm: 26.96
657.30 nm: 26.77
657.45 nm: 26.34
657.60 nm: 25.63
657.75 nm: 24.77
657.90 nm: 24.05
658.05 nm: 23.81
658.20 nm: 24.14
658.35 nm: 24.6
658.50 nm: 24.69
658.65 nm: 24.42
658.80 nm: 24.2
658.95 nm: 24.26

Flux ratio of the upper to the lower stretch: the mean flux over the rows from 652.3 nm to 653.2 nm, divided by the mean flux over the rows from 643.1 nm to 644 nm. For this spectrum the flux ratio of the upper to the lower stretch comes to 1.04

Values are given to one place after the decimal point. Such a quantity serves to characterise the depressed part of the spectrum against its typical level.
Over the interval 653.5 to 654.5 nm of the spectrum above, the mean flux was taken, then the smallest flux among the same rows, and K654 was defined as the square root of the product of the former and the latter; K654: 24.2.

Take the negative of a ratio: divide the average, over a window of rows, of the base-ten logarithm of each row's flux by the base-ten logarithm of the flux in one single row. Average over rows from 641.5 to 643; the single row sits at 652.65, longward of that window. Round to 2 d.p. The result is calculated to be -1.00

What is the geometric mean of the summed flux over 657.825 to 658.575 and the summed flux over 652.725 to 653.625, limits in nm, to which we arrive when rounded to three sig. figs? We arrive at 133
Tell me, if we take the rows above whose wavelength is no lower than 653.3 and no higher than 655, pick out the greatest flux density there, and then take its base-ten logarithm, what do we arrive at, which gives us 1.41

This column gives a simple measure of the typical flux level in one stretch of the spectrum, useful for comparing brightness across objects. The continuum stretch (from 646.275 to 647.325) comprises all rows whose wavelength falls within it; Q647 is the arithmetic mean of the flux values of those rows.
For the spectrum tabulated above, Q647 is 25.1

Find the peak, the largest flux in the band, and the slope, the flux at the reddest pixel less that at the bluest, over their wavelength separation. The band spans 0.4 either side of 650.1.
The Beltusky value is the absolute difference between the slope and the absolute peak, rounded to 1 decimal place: 25.1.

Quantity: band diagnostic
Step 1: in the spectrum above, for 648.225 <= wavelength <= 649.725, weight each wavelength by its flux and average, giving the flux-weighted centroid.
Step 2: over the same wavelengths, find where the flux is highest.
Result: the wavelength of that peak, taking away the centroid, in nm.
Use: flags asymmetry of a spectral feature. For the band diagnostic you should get -0.37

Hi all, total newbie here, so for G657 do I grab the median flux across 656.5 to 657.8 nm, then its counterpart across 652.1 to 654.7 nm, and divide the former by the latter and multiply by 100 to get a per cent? 111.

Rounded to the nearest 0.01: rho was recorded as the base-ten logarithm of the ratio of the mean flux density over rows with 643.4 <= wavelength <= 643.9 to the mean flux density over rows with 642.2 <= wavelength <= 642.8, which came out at 0.00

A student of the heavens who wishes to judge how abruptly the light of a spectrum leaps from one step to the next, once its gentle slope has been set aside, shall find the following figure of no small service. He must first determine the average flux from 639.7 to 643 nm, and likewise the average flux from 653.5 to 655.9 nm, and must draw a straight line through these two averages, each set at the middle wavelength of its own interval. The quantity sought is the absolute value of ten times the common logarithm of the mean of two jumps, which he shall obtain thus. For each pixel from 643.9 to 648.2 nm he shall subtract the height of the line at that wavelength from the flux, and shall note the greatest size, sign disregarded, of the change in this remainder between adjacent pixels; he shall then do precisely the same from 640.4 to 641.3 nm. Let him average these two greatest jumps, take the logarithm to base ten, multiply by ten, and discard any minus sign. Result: 0.9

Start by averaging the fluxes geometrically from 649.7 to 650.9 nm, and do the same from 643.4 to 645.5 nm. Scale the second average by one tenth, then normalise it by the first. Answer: 0.098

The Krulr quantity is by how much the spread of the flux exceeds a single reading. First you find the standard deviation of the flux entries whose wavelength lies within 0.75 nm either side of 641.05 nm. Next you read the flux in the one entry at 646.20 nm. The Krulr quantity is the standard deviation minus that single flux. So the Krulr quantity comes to -24.4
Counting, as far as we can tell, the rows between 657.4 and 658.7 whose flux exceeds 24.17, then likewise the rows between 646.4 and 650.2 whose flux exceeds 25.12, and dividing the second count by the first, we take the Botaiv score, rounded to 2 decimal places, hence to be 1.33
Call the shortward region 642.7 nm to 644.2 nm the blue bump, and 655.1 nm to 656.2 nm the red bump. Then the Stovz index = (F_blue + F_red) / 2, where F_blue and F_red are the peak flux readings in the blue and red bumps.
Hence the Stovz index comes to 25.0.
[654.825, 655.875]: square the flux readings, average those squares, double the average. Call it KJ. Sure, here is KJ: 1285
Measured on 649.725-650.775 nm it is 1191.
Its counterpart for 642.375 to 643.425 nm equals 1074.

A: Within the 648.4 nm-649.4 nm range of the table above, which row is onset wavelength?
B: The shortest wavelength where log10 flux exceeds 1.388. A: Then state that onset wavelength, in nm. 648.60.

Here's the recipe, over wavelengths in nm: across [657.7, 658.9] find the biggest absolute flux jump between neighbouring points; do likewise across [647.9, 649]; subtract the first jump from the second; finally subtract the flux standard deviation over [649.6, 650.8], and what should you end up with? 0.0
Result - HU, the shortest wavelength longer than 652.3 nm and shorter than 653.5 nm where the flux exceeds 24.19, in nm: 652.80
